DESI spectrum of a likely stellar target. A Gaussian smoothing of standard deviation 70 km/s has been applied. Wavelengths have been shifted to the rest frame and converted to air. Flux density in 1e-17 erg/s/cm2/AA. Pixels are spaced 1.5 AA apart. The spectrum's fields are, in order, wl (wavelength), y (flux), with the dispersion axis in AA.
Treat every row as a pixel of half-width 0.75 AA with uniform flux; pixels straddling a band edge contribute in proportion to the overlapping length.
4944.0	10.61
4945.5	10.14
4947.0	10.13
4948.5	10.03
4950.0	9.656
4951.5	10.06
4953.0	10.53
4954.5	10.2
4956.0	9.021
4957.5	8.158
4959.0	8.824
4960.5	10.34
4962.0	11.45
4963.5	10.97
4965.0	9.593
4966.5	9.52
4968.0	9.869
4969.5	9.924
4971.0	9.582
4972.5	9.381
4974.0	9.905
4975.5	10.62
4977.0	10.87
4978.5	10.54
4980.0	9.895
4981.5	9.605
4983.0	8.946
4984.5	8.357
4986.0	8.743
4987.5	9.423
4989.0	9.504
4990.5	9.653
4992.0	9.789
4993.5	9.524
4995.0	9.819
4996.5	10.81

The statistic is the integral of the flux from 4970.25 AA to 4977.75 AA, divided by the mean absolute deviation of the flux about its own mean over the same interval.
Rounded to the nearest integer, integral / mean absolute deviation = 140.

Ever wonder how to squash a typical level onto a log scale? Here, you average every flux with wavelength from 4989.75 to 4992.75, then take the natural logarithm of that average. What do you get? 2.27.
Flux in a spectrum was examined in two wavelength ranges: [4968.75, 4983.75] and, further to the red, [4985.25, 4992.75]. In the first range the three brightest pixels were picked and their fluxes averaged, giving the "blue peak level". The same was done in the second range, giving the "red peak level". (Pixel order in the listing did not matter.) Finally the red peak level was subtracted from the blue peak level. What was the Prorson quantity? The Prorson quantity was 1.0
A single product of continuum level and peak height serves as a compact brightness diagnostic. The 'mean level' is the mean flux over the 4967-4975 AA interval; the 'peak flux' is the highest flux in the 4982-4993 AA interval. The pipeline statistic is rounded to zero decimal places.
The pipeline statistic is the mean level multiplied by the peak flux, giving 95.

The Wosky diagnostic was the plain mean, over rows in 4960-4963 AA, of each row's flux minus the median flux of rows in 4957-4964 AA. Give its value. 0.6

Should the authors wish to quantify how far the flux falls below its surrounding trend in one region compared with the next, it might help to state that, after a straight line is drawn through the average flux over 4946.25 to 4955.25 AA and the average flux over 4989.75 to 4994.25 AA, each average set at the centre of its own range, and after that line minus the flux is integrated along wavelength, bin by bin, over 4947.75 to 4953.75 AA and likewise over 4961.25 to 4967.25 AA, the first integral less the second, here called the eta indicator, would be 2.8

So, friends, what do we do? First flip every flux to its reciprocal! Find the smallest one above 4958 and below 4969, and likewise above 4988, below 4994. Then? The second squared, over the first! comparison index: 0.119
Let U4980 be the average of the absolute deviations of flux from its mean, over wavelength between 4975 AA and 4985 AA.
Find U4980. 0.74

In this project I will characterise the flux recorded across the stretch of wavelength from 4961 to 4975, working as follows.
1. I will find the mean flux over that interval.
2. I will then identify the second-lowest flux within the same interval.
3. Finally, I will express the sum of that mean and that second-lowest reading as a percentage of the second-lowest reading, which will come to 205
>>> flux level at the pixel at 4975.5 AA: 10.62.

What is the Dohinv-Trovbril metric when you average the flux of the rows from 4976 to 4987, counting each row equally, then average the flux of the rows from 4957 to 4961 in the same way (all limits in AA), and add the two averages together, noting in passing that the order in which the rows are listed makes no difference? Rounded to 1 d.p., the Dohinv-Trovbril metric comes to 18.7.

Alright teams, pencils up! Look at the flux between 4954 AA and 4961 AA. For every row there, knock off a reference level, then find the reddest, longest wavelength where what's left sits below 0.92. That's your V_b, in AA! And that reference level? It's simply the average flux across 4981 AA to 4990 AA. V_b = 4959.0 AA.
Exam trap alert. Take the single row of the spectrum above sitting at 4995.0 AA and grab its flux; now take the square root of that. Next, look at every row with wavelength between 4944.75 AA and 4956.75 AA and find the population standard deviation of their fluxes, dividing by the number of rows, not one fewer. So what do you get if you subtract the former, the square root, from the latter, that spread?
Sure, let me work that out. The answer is -2.7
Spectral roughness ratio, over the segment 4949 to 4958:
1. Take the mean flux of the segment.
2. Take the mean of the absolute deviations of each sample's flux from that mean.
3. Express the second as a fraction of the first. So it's 0.07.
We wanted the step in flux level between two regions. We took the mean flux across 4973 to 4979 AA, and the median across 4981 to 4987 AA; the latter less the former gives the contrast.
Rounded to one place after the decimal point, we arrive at -1.6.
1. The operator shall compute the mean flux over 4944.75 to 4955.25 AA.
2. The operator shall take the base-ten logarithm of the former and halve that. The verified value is 0.502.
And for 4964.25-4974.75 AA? 0.493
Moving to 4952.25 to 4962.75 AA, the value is 0.495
